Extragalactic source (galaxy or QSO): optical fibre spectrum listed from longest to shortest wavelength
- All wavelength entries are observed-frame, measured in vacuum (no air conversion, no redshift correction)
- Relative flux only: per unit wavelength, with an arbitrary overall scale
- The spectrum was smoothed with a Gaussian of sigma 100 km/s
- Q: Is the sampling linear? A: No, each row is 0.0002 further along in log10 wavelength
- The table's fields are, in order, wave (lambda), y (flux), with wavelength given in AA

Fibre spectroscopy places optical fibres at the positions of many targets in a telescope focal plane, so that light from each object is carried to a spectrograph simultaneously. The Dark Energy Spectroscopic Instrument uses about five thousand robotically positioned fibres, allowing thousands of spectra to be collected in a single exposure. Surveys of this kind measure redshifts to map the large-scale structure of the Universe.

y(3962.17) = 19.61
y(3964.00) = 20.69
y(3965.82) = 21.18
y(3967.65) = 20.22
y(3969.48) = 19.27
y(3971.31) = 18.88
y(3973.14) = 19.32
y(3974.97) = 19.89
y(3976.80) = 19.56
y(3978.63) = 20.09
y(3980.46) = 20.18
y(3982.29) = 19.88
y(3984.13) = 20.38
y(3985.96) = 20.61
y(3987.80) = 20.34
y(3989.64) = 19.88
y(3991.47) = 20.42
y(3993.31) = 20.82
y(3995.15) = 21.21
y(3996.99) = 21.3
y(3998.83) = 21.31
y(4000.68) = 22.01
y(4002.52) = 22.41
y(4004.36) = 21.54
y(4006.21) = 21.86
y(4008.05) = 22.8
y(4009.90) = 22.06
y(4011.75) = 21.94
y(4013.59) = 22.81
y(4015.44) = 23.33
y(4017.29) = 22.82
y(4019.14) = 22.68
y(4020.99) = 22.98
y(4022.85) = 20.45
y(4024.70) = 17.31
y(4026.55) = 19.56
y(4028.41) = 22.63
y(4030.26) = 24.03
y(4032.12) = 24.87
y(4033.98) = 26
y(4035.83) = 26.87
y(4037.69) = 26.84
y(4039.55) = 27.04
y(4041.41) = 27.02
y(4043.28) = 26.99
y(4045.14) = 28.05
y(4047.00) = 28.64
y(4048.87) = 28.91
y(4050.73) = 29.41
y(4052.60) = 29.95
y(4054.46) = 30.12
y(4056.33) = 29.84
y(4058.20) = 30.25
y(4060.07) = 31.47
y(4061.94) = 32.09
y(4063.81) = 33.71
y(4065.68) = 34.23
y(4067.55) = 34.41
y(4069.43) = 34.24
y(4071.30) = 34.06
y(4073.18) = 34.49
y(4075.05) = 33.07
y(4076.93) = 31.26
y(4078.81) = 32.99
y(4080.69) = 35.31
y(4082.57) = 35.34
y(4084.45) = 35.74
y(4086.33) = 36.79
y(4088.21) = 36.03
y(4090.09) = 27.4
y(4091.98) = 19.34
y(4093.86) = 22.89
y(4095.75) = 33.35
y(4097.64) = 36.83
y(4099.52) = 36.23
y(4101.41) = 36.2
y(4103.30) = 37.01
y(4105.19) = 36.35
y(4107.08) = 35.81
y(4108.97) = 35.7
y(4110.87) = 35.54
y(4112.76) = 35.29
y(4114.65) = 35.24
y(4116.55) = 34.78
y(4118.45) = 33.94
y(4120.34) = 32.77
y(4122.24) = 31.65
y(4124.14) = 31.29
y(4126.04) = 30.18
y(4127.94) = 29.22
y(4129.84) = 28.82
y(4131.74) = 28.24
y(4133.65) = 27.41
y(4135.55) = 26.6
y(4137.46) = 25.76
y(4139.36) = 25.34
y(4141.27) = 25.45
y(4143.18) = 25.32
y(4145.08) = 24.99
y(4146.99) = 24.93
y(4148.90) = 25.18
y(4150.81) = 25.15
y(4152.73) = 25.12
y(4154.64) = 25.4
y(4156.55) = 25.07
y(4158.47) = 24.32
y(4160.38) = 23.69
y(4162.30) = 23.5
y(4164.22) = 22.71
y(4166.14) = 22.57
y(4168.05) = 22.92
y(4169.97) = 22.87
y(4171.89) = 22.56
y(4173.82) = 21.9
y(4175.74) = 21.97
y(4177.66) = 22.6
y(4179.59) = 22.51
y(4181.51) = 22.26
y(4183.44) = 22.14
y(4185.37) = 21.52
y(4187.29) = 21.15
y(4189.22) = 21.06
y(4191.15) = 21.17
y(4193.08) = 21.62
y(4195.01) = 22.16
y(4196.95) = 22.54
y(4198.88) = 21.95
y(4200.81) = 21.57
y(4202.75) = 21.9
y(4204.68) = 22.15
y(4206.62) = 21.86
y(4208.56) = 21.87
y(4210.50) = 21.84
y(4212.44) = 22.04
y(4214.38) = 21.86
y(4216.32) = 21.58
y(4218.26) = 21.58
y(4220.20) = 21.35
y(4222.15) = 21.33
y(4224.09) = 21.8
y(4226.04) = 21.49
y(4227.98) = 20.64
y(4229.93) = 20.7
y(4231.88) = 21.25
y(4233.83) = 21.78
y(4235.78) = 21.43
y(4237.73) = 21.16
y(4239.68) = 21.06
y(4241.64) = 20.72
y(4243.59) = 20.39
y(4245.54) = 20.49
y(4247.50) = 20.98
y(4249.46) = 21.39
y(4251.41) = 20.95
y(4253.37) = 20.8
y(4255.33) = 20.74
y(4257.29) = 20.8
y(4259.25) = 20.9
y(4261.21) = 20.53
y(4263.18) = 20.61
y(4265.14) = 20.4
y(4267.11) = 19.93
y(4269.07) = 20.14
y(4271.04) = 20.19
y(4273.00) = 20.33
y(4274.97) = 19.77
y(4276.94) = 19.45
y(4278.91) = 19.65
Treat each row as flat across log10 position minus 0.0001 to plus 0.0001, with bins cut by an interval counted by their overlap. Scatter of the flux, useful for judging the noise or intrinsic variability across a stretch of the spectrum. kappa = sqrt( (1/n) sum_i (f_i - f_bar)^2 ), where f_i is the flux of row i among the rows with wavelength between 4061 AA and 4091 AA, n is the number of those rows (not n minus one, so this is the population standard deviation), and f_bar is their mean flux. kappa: 2.2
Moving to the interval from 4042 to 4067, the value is 2.0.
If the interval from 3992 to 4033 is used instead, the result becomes 1.5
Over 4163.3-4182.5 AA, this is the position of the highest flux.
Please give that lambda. 4168.05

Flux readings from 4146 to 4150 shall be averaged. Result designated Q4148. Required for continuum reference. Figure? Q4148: 25.1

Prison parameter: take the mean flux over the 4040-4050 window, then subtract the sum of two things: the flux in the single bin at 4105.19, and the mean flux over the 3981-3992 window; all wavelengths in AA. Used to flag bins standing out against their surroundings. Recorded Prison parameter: -28.7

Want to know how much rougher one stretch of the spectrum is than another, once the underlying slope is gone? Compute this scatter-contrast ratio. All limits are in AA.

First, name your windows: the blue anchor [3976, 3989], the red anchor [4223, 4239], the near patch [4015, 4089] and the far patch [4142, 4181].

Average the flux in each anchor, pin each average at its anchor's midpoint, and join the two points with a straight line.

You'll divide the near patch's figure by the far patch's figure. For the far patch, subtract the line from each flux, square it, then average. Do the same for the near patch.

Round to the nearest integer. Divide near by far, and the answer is 10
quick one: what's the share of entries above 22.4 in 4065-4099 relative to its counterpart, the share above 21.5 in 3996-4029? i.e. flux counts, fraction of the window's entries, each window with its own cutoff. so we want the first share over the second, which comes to 1.31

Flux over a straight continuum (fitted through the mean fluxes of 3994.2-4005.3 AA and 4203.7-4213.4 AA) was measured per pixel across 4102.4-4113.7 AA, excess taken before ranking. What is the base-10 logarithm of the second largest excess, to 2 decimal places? 1.16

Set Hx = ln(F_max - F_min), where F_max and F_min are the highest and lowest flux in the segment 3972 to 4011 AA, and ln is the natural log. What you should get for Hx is 1.2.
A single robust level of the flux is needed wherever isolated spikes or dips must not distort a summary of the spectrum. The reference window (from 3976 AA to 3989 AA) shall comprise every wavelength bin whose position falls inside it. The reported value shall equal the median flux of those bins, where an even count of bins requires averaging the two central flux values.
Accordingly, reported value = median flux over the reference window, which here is 20.2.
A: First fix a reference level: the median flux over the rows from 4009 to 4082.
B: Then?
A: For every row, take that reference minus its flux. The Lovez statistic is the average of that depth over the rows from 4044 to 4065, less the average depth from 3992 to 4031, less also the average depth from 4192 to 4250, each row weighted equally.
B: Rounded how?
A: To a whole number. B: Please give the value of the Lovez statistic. -15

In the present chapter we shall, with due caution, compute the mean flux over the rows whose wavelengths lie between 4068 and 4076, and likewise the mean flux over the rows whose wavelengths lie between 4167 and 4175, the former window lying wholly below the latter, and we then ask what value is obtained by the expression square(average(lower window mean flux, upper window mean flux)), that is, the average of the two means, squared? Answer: 799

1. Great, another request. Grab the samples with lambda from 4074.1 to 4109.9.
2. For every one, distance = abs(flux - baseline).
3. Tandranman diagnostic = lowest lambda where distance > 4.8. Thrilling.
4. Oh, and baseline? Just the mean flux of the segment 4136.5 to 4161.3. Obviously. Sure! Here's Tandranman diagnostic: 4075.05 AA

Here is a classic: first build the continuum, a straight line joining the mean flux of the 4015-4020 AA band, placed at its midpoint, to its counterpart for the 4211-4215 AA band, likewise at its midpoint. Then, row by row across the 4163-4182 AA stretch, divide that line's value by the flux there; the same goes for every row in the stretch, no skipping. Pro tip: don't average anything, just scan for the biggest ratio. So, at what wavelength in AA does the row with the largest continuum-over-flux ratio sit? 4173.82 AA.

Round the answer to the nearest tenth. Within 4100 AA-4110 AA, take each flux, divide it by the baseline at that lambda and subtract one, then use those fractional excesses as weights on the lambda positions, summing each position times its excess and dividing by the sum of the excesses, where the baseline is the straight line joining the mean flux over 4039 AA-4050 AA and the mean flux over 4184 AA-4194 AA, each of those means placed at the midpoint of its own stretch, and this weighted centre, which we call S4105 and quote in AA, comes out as 4105.2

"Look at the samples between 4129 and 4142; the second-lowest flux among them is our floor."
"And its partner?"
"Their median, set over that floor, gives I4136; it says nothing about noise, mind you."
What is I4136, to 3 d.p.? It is 1.045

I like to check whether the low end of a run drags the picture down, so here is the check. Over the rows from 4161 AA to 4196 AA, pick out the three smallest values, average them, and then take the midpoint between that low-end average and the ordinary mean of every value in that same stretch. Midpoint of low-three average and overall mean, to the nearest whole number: 22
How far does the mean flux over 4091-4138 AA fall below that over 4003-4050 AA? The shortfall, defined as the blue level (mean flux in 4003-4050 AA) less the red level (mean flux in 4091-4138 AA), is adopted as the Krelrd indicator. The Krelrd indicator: -8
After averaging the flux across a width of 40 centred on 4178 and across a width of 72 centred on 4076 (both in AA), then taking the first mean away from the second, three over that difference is 0.30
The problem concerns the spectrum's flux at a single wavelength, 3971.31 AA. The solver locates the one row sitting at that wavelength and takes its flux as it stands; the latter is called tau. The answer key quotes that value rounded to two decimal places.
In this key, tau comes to 18.88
